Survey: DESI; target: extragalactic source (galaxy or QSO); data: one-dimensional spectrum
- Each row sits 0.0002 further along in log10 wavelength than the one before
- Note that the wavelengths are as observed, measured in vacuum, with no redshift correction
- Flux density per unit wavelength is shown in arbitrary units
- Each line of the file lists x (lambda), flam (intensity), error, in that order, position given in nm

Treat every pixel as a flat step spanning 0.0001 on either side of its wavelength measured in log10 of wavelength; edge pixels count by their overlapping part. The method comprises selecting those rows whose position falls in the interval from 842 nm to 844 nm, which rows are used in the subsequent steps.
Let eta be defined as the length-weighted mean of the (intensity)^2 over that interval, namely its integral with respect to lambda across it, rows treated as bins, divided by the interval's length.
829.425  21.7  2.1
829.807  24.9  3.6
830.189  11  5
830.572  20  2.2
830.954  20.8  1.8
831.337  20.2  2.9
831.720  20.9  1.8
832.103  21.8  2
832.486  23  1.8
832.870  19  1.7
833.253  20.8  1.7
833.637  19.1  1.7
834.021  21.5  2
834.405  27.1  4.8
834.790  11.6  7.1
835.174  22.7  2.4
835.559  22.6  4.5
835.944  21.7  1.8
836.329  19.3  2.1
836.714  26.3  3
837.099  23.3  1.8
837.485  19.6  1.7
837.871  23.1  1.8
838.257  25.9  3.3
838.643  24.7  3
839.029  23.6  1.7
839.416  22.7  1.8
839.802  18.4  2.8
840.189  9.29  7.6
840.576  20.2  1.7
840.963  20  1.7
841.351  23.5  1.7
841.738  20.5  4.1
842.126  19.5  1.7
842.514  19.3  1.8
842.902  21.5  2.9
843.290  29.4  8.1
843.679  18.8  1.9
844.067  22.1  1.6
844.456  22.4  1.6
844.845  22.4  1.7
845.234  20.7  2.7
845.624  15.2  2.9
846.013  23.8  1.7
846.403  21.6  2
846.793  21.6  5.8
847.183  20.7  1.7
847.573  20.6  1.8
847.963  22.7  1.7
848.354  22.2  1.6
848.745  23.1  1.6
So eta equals 490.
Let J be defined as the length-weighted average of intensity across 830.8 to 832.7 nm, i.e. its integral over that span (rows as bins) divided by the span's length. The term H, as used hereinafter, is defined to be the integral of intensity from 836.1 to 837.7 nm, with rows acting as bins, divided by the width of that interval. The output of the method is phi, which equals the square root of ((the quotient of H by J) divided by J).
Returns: 0.221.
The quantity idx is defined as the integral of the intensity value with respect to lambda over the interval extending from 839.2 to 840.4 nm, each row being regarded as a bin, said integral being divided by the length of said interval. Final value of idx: 17.0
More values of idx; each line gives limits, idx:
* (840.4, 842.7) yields 20.5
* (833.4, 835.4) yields 20.4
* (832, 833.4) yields 21.1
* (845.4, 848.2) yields 20.9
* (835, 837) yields 22.6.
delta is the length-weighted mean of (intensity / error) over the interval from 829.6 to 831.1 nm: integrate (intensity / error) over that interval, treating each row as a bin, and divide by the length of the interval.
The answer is 7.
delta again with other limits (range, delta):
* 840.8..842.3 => 10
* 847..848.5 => 13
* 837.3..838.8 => 10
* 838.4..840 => 10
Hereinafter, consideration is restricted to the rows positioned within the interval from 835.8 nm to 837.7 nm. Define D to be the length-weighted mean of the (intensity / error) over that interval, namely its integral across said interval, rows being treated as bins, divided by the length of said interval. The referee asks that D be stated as 10.9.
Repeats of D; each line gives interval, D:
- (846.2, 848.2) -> 10.4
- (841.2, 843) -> 9.7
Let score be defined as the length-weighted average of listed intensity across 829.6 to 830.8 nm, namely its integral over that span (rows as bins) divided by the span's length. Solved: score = 18.7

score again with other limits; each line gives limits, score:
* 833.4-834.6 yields 22.5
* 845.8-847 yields 22.2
